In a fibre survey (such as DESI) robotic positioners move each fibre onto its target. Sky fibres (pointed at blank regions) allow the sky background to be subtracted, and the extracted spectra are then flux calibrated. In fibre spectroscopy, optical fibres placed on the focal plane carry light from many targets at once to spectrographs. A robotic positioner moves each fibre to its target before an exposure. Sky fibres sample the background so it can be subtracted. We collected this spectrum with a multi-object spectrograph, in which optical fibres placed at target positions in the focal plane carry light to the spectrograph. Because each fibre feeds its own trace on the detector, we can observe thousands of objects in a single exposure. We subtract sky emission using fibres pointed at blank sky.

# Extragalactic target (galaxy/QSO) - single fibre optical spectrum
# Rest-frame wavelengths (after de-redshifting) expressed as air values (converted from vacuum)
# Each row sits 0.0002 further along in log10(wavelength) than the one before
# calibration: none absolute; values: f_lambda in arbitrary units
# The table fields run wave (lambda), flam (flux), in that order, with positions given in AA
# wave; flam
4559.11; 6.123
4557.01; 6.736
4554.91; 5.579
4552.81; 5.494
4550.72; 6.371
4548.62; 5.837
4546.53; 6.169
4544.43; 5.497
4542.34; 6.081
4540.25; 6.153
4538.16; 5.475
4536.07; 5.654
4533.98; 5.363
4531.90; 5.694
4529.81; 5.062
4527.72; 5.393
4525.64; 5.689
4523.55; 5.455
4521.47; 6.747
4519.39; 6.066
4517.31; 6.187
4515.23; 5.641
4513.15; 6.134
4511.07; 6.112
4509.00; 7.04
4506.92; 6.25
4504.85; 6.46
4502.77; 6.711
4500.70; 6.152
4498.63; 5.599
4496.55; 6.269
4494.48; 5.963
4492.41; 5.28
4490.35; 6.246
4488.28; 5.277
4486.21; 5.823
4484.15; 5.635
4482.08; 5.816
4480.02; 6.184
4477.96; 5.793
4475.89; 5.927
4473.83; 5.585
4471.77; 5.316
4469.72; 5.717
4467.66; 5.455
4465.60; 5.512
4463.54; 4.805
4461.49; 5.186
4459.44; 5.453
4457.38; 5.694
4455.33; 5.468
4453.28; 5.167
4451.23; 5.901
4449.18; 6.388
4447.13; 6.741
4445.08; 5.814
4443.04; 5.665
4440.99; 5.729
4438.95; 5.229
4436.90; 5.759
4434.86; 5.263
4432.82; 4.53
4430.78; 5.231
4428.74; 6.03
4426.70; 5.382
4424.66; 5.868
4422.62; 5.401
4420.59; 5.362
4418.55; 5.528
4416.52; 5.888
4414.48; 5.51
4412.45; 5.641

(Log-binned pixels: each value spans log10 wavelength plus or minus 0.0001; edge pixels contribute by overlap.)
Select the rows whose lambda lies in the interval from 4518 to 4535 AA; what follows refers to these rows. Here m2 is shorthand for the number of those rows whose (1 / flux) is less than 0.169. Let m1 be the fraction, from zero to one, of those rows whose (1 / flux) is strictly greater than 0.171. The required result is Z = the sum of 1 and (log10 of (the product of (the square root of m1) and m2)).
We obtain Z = 1.24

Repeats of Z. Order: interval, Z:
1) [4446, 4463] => 1.20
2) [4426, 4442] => 0.97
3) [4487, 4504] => 1.49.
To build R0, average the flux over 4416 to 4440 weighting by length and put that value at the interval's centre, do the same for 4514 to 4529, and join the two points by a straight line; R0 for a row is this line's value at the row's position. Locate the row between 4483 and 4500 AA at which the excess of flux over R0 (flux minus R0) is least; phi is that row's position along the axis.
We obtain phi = 4492.41 AA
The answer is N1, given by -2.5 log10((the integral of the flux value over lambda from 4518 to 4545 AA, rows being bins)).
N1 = -5.47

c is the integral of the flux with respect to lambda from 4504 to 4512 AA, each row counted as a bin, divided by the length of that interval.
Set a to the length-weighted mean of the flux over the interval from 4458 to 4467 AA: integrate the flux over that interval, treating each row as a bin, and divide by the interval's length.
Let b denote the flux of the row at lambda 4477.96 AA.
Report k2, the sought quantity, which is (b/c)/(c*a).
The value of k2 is 0.0262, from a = 5.3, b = 5.793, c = 6.48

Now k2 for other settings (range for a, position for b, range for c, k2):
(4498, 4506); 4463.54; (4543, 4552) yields 0.0216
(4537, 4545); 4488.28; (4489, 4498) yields 0.0261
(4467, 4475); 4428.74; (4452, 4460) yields 0.0366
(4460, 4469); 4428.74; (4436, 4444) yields 0.0367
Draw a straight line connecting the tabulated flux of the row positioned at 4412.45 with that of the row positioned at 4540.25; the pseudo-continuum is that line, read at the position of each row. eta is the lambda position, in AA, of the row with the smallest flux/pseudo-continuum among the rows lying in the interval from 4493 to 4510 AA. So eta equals 4498.63 AA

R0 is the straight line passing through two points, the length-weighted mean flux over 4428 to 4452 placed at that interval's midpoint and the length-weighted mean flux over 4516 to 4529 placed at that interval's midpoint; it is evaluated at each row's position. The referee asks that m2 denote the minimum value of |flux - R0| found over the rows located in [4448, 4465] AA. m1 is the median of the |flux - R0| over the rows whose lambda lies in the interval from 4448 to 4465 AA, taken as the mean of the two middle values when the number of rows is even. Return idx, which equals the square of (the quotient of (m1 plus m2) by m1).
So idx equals 1.2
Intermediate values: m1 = 0.42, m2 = 0.04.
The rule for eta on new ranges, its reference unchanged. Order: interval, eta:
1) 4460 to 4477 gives 4463.54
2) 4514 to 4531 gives 4529.81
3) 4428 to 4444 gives 4432.82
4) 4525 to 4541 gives 4529.81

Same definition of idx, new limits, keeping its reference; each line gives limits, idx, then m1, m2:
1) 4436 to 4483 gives 1.1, 0.24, 0.01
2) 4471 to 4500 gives 1.1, 0.21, 0.01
